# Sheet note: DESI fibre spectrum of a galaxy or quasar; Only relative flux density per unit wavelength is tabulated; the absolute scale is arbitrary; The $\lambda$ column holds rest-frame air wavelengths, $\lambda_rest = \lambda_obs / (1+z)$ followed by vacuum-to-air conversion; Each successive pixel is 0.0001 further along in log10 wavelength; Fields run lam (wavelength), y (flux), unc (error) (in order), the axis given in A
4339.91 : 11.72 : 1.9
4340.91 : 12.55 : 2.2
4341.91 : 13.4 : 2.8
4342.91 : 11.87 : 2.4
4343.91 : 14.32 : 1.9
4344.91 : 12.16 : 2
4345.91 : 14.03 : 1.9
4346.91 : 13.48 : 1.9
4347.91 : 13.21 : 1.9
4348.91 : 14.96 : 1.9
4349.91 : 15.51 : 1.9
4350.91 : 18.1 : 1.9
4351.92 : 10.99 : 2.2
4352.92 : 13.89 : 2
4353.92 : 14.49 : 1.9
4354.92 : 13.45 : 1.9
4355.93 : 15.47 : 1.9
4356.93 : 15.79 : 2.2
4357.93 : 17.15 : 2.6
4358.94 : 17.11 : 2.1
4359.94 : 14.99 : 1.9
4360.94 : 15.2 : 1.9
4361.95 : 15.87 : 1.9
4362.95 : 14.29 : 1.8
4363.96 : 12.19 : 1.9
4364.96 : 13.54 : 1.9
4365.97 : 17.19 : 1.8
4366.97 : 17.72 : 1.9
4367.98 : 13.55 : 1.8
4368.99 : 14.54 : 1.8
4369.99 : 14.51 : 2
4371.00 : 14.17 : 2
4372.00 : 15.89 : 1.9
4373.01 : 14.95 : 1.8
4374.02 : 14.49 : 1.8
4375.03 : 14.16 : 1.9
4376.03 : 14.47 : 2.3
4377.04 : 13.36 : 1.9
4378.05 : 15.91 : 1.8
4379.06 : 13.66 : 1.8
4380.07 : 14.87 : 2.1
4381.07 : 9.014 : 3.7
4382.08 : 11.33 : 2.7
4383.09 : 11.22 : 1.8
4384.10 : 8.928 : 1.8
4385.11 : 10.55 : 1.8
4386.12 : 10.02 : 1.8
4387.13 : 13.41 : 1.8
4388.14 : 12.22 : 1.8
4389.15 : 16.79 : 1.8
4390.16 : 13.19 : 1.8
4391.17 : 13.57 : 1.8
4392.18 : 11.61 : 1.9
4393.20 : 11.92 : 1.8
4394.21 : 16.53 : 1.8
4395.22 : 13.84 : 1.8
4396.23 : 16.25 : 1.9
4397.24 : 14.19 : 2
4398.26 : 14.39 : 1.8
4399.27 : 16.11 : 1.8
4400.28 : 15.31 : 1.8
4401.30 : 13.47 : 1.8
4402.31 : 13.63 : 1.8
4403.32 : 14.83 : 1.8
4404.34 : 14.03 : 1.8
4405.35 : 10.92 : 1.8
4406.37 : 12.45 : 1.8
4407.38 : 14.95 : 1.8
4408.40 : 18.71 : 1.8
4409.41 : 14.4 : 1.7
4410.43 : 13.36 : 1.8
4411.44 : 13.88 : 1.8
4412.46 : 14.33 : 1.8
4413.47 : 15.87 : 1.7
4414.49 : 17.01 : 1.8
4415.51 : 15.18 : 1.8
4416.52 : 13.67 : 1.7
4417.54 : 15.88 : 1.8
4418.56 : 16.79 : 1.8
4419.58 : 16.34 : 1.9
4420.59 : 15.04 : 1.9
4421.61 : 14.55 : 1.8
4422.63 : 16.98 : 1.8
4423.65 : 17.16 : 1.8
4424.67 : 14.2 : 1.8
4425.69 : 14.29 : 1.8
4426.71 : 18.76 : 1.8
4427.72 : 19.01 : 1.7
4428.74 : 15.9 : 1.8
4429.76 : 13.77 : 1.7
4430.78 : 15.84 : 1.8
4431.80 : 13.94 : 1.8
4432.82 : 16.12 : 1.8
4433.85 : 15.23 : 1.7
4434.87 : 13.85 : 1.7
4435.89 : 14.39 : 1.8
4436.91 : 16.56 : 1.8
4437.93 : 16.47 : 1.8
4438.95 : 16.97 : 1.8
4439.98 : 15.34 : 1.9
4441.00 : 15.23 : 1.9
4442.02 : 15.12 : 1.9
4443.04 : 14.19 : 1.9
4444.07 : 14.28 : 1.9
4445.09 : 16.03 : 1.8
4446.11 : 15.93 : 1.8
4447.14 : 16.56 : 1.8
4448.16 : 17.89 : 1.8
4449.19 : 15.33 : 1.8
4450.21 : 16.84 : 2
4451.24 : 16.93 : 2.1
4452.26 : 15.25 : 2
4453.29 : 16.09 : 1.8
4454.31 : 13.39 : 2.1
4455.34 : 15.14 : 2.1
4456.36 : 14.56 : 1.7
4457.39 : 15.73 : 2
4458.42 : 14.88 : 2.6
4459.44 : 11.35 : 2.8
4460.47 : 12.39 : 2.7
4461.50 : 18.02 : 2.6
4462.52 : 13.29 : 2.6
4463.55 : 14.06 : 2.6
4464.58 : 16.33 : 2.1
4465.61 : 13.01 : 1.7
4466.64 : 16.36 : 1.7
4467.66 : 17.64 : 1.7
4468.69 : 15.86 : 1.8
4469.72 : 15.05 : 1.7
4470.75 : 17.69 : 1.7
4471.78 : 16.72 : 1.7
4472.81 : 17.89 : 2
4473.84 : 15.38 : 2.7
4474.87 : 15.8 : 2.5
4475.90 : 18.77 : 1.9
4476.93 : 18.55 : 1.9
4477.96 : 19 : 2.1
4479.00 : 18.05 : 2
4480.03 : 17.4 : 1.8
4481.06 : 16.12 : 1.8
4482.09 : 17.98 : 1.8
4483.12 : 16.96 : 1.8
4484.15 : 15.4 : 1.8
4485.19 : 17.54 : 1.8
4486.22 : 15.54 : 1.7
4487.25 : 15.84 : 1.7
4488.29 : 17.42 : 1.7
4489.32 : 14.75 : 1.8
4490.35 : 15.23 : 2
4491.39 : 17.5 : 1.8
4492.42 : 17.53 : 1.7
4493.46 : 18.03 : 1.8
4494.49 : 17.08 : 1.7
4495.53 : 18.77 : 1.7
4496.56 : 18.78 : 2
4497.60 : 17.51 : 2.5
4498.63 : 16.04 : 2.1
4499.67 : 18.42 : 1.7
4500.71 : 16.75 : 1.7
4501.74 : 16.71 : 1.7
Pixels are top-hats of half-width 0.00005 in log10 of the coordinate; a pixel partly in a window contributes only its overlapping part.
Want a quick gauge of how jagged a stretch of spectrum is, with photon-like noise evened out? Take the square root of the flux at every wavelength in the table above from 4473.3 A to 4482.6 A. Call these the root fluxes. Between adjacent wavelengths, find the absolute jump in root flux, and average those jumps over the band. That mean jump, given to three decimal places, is 0.132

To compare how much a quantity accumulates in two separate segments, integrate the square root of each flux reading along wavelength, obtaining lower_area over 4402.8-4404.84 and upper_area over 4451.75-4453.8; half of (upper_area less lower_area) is 0.2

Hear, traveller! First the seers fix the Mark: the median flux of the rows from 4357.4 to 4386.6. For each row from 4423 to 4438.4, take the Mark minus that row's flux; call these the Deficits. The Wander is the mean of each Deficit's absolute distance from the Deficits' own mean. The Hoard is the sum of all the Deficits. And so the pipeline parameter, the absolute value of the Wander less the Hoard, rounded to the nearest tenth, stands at 19.8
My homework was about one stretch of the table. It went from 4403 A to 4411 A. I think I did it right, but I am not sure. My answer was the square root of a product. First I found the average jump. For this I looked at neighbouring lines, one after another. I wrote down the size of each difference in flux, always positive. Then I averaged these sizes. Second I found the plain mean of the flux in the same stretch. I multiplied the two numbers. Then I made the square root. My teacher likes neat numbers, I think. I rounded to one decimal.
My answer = 5.9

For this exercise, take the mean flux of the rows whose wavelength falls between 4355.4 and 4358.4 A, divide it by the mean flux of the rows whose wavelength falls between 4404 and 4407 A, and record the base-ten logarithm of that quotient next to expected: 0.11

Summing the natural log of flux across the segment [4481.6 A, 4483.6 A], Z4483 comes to 5.72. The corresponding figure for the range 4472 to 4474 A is 5.62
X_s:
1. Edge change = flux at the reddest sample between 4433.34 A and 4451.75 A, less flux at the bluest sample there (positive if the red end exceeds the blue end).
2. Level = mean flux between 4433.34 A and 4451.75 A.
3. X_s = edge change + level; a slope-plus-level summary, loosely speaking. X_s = 17.4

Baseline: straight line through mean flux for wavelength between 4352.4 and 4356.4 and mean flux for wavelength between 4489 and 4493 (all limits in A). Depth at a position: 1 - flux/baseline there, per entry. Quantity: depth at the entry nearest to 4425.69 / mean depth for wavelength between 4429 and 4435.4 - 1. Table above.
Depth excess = 1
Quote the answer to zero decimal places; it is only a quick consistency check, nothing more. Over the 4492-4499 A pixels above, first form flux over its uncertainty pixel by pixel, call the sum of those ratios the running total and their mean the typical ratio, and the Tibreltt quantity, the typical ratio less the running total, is -56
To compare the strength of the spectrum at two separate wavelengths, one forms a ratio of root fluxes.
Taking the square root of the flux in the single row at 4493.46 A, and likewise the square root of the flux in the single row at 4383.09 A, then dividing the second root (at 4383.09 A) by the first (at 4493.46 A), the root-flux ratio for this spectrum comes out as 0.79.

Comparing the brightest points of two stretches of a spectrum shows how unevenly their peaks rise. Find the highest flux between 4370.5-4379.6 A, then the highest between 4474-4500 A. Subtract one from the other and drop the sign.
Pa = 3.1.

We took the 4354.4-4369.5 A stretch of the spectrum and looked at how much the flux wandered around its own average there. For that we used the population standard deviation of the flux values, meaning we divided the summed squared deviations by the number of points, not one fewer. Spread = 1.58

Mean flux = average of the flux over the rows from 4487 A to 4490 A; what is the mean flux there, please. 16.0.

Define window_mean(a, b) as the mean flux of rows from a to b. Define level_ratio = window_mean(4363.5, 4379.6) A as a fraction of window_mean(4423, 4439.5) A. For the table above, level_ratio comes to 0.93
